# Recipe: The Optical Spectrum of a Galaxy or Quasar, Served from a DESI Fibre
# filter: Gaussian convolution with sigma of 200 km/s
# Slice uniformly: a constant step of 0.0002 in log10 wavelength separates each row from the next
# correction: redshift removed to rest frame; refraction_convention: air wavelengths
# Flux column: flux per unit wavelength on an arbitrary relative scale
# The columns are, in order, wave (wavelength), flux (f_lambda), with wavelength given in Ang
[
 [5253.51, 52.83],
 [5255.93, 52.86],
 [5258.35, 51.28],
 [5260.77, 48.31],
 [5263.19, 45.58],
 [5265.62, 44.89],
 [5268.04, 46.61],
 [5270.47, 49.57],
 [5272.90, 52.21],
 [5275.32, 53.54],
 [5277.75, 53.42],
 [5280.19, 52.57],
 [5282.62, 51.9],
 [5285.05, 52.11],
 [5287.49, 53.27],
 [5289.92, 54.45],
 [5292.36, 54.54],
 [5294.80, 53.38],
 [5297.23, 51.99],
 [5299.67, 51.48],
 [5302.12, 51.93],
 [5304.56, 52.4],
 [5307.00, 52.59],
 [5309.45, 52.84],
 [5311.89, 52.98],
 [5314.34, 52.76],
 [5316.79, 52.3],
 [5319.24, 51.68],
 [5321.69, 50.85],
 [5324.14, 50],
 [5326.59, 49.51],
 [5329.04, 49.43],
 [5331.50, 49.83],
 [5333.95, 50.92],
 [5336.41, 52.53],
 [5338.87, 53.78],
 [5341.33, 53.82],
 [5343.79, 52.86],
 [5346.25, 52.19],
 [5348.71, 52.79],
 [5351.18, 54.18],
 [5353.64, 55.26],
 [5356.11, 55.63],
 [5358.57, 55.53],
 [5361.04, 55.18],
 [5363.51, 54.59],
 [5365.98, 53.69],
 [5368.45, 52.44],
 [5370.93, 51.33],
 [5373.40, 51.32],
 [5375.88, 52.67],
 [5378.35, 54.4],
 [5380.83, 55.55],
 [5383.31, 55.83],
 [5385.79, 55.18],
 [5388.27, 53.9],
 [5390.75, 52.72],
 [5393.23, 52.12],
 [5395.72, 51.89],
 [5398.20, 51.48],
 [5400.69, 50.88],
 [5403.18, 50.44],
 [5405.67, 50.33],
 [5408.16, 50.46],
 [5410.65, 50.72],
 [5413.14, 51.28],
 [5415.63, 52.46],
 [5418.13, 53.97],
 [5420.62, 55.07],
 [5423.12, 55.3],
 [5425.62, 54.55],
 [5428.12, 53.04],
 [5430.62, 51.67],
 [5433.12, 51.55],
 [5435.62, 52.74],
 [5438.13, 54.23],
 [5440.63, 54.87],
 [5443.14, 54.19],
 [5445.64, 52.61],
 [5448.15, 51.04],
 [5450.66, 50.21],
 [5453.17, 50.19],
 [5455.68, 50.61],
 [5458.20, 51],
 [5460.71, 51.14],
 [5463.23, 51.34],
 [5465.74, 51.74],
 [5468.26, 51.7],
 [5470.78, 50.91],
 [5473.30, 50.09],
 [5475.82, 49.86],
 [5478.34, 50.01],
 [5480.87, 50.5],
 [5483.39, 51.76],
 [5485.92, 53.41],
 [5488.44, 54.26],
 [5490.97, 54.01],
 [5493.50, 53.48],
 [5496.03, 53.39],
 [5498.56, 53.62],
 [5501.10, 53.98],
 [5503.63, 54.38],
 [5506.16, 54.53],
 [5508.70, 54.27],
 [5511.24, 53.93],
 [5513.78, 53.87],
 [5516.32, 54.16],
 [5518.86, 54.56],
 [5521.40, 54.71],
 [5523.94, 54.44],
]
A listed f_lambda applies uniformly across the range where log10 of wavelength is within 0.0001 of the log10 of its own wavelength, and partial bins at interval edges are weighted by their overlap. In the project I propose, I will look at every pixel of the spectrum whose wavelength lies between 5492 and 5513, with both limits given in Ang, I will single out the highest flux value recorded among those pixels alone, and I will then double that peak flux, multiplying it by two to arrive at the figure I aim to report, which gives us 109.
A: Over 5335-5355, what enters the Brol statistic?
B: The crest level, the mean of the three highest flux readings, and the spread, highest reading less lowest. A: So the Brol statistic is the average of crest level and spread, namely 28.7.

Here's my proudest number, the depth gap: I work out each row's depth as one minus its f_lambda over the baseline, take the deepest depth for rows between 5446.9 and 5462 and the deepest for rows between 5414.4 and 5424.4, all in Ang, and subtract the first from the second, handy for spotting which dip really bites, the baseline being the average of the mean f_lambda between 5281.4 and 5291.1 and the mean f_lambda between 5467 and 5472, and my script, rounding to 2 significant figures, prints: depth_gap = -0.044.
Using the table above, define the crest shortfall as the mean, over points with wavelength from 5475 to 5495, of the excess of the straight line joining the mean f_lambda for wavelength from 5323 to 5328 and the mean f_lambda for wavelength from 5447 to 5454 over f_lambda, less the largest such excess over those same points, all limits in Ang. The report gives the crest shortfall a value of -2.3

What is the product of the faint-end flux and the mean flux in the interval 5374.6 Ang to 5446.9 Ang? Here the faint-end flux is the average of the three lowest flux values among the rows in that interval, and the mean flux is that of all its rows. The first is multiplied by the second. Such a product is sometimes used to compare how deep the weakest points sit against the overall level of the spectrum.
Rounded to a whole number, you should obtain 2670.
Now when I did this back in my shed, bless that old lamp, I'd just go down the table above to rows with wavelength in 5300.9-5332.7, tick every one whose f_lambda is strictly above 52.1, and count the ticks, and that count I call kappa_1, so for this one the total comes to 6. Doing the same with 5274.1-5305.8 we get 9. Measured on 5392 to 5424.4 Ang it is 5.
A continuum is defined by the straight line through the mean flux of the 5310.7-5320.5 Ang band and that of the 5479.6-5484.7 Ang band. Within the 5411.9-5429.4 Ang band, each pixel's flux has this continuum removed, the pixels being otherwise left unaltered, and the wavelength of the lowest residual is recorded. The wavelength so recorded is 5413.14 Ang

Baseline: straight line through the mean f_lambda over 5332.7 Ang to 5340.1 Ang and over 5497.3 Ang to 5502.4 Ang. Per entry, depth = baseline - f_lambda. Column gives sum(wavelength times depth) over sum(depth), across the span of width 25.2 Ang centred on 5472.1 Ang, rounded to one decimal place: 5472.9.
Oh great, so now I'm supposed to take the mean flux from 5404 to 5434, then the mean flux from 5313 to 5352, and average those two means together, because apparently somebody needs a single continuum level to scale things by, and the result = 52.2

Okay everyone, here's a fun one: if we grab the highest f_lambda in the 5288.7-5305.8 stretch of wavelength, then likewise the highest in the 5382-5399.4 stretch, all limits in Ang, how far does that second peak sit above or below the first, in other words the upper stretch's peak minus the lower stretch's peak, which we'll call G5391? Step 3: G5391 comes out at 1.3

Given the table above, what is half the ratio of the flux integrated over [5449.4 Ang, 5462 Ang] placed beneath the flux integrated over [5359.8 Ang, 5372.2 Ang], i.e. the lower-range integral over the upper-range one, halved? 0.519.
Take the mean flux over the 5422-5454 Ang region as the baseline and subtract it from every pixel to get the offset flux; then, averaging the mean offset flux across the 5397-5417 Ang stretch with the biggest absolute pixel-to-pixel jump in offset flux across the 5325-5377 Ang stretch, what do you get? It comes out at -0.1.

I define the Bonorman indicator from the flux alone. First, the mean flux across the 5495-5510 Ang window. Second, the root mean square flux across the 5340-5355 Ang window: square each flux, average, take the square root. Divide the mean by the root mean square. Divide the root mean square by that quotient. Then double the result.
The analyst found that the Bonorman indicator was 106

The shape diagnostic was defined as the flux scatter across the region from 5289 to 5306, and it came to 1.2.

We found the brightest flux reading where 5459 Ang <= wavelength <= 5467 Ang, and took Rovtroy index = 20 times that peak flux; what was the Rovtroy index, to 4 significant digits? 1035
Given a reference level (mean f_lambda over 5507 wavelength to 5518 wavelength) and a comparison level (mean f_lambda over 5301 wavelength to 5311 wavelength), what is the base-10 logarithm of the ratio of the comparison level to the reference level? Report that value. -0.013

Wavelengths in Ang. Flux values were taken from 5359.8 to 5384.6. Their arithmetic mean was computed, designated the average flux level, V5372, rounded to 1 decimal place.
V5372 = 53.7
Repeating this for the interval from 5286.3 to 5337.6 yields 52.0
